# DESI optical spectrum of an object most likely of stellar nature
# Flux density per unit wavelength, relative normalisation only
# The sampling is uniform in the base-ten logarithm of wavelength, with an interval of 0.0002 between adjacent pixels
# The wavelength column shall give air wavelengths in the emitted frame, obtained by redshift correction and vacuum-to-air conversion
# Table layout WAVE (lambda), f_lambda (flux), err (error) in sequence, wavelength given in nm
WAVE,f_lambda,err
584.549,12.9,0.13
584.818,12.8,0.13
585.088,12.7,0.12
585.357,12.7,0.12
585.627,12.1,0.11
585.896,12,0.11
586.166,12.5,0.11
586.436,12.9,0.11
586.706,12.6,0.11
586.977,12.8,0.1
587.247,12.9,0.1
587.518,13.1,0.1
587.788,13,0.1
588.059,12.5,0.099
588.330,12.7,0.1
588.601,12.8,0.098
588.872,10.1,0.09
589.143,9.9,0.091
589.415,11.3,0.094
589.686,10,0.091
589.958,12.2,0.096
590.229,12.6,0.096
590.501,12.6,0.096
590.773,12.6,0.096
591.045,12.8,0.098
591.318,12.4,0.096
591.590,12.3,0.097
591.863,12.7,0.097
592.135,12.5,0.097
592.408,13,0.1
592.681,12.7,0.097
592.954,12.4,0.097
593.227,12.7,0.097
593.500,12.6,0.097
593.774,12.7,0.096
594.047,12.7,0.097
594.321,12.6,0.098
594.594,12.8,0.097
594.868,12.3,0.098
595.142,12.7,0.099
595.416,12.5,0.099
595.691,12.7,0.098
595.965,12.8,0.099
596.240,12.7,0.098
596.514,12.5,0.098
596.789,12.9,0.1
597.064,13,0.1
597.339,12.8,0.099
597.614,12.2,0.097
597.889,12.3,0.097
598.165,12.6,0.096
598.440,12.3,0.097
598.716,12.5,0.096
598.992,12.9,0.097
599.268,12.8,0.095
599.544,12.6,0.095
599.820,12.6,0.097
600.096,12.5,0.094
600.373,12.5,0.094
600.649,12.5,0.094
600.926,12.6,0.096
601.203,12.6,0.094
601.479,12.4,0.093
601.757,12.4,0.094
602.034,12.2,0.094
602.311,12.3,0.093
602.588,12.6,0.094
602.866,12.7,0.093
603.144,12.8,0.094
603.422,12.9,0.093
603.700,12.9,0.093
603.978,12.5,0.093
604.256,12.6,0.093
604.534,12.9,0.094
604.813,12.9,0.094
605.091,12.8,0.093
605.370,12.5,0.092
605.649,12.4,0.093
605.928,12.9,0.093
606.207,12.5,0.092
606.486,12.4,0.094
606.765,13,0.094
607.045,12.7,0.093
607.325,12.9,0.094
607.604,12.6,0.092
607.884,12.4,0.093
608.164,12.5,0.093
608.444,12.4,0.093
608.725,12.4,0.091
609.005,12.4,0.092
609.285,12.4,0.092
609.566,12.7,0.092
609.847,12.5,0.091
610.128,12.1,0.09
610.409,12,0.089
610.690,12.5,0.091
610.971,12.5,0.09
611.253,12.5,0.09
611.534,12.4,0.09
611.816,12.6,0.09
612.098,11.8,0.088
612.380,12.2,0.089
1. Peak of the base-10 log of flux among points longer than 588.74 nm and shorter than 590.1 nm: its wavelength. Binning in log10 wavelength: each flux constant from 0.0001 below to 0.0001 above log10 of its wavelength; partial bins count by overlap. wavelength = 589.958 nm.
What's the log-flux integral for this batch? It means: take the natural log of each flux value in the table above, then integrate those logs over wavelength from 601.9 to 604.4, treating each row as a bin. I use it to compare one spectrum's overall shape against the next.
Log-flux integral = 6.34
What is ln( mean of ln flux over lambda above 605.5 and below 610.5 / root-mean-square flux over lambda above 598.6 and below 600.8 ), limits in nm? -1.61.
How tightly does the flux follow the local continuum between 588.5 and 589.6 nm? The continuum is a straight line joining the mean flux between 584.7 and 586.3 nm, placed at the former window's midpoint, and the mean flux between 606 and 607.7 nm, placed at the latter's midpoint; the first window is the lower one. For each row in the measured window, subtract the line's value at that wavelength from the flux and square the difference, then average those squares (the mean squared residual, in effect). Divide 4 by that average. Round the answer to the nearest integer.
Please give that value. 1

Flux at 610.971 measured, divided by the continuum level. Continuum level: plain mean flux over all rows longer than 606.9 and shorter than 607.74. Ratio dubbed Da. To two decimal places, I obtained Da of 0.98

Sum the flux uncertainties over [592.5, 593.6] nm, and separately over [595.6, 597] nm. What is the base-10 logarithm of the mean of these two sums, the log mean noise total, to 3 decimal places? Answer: -0.356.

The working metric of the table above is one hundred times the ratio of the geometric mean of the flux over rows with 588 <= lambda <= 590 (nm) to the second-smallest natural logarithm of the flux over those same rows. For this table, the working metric 494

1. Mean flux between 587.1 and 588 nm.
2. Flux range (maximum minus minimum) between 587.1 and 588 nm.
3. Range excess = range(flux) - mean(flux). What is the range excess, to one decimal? -12.8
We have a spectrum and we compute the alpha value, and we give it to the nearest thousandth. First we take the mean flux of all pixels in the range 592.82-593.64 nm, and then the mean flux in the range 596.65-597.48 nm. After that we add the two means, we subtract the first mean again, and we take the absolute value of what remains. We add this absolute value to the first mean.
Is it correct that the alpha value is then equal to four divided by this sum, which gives 0.157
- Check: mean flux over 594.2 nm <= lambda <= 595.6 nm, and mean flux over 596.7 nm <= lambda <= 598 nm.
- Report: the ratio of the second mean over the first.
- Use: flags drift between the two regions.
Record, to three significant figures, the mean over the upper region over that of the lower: 1.00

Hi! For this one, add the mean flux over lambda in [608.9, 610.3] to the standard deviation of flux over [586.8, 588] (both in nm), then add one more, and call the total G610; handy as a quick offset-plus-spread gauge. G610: 13.5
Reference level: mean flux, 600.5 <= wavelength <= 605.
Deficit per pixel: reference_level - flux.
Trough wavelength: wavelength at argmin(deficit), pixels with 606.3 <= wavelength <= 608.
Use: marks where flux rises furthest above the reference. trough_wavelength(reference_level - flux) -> 606.765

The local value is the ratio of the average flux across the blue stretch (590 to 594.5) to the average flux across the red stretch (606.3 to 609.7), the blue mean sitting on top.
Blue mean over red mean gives 1.00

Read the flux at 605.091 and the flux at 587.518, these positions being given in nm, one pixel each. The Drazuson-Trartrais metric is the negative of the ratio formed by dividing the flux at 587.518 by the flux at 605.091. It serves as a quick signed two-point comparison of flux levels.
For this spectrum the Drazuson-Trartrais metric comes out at -1.02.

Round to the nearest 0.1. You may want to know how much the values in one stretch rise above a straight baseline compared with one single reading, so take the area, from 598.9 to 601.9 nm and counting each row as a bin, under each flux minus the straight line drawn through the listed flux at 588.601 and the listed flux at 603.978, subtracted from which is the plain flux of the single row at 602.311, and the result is -12.3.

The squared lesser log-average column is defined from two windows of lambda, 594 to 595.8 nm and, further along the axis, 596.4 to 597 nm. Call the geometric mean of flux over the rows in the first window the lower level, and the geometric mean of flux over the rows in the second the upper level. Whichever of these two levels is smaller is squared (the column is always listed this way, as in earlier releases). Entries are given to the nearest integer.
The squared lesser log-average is 159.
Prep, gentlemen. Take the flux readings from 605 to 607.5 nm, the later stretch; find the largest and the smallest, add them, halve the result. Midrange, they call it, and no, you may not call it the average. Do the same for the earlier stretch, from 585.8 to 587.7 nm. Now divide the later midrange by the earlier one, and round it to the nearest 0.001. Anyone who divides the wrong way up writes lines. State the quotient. 1.012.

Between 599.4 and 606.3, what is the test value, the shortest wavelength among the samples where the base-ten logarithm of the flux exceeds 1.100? 599.544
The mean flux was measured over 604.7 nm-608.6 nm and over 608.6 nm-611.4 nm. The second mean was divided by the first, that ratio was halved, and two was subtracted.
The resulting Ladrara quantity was -1.51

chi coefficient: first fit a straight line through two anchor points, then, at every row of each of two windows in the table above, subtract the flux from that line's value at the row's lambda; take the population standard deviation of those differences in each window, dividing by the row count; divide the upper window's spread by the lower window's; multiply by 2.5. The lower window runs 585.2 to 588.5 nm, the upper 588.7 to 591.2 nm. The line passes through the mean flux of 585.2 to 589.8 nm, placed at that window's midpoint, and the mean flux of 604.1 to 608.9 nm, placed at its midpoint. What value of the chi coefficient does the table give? 9.4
